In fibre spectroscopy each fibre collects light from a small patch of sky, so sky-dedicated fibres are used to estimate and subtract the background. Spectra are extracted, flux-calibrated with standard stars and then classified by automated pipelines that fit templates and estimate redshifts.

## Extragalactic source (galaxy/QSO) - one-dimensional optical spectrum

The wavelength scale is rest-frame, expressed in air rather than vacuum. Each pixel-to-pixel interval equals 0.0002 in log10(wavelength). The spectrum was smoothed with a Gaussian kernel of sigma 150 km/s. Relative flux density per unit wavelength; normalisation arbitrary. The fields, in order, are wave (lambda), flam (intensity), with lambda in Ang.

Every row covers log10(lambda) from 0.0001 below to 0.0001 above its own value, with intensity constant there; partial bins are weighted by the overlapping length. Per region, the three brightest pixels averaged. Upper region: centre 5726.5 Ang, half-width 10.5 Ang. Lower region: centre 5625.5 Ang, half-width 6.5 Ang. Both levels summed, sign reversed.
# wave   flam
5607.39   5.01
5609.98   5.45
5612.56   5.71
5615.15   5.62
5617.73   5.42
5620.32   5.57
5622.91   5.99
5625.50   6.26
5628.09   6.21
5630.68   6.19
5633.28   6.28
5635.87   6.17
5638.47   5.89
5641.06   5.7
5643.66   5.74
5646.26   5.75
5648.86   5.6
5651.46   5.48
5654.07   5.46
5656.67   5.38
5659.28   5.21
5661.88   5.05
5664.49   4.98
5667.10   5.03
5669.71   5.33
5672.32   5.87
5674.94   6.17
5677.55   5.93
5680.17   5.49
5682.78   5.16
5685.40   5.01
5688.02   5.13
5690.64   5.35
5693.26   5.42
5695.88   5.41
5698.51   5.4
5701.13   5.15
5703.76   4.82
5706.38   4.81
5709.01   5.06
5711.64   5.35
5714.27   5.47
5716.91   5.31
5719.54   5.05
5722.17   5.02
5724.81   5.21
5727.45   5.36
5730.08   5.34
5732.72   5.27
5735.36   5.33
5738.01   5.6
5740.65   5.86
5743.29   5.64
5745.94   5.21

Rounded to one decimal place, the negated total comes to -11.6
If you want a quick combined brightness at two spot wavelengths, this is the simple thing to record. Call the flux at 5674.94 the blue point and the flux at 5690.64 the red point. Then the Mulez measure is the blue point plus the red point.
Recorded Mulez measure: 11.5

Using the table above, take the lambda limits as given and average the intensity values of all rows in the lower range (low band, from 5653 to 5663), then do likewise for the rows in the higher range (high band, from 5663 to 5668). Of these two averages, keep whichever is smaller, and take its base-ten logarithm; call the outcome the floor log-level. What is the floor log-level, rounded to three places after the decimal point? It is 0.699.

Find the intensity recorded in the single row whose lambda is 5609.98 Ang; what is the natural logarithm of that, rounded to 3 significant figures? 1.70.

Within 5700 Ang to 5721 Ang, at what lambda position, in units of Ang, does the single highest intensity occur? 5714.27 Ang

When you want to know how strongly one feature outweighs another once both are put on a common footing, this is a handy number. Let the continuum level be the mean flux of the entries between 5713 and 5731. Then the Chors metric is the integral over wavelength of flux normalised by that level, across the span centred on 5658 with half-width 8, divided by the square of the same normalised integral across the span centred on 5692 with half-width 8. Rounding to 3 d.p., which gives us 0.062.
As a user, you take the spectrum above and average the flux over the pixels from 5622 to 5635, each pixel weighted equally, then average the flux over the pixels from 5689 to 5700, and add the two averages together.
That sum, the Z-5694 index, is 11.6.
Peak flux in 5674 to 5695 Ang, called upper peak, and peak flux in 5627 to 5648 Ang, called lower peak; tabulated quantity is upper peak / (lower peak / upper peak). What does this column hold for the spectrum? 6.1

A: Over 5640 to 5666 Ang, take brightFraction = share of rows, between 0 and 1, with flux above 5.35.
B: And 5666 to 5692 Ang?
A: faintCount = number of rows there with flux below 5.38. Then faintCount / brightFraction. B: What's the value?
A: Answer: 8.6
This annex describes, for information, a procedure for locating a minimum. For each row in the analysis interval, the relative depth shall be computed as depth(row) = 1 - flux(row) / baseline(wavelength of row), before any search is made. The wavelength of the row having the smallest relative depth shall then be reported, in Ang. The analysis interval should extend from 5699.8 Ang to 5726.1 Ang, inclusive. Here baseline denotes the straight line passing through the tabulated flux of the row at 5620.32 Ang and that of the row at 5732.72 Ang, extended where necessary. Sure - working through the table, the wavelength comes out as 5714.27 Ang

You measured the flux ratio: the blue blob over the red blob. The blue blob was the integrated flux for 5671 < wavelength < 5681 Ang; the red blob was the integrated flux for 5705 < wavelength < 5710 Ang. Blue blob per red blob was 2.4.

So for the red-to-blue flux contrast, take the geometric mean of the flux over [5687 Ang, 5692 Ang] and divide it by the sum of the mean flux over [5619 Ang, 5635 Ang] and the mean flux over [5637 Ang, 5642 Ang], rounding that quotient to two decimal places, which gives 0.44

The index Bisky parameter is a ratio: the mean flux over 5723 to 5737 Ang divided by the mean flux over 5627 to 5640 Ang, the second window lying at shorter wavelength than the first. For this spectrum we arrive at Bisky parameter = 0.86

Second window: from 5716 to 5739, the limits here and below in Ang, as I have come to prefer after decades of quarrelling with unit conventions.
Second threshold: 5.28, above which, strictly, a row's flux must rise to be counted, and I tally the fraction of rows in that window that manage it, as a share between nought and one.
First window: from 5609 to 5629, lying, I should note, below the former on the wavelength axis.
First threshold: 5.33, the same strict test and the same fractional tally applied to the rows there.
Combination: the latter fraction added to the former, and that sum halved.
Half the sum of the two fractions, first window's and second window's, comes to 0.78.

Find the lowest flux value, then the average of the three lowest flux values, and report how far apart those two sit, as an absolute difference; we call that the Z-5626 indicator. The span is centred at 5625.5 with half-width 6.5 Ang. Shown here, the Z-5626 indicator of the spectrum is 0.35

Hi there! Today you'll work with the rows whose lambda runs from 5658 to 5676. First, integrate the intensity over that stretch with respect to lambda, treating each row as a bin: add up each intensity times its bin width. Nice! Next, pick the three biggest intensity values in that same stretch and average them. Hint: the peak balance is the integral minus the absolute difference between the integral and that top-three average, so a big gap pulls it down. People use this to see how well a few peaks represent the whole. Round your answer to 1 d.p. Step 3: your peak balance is 5.8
